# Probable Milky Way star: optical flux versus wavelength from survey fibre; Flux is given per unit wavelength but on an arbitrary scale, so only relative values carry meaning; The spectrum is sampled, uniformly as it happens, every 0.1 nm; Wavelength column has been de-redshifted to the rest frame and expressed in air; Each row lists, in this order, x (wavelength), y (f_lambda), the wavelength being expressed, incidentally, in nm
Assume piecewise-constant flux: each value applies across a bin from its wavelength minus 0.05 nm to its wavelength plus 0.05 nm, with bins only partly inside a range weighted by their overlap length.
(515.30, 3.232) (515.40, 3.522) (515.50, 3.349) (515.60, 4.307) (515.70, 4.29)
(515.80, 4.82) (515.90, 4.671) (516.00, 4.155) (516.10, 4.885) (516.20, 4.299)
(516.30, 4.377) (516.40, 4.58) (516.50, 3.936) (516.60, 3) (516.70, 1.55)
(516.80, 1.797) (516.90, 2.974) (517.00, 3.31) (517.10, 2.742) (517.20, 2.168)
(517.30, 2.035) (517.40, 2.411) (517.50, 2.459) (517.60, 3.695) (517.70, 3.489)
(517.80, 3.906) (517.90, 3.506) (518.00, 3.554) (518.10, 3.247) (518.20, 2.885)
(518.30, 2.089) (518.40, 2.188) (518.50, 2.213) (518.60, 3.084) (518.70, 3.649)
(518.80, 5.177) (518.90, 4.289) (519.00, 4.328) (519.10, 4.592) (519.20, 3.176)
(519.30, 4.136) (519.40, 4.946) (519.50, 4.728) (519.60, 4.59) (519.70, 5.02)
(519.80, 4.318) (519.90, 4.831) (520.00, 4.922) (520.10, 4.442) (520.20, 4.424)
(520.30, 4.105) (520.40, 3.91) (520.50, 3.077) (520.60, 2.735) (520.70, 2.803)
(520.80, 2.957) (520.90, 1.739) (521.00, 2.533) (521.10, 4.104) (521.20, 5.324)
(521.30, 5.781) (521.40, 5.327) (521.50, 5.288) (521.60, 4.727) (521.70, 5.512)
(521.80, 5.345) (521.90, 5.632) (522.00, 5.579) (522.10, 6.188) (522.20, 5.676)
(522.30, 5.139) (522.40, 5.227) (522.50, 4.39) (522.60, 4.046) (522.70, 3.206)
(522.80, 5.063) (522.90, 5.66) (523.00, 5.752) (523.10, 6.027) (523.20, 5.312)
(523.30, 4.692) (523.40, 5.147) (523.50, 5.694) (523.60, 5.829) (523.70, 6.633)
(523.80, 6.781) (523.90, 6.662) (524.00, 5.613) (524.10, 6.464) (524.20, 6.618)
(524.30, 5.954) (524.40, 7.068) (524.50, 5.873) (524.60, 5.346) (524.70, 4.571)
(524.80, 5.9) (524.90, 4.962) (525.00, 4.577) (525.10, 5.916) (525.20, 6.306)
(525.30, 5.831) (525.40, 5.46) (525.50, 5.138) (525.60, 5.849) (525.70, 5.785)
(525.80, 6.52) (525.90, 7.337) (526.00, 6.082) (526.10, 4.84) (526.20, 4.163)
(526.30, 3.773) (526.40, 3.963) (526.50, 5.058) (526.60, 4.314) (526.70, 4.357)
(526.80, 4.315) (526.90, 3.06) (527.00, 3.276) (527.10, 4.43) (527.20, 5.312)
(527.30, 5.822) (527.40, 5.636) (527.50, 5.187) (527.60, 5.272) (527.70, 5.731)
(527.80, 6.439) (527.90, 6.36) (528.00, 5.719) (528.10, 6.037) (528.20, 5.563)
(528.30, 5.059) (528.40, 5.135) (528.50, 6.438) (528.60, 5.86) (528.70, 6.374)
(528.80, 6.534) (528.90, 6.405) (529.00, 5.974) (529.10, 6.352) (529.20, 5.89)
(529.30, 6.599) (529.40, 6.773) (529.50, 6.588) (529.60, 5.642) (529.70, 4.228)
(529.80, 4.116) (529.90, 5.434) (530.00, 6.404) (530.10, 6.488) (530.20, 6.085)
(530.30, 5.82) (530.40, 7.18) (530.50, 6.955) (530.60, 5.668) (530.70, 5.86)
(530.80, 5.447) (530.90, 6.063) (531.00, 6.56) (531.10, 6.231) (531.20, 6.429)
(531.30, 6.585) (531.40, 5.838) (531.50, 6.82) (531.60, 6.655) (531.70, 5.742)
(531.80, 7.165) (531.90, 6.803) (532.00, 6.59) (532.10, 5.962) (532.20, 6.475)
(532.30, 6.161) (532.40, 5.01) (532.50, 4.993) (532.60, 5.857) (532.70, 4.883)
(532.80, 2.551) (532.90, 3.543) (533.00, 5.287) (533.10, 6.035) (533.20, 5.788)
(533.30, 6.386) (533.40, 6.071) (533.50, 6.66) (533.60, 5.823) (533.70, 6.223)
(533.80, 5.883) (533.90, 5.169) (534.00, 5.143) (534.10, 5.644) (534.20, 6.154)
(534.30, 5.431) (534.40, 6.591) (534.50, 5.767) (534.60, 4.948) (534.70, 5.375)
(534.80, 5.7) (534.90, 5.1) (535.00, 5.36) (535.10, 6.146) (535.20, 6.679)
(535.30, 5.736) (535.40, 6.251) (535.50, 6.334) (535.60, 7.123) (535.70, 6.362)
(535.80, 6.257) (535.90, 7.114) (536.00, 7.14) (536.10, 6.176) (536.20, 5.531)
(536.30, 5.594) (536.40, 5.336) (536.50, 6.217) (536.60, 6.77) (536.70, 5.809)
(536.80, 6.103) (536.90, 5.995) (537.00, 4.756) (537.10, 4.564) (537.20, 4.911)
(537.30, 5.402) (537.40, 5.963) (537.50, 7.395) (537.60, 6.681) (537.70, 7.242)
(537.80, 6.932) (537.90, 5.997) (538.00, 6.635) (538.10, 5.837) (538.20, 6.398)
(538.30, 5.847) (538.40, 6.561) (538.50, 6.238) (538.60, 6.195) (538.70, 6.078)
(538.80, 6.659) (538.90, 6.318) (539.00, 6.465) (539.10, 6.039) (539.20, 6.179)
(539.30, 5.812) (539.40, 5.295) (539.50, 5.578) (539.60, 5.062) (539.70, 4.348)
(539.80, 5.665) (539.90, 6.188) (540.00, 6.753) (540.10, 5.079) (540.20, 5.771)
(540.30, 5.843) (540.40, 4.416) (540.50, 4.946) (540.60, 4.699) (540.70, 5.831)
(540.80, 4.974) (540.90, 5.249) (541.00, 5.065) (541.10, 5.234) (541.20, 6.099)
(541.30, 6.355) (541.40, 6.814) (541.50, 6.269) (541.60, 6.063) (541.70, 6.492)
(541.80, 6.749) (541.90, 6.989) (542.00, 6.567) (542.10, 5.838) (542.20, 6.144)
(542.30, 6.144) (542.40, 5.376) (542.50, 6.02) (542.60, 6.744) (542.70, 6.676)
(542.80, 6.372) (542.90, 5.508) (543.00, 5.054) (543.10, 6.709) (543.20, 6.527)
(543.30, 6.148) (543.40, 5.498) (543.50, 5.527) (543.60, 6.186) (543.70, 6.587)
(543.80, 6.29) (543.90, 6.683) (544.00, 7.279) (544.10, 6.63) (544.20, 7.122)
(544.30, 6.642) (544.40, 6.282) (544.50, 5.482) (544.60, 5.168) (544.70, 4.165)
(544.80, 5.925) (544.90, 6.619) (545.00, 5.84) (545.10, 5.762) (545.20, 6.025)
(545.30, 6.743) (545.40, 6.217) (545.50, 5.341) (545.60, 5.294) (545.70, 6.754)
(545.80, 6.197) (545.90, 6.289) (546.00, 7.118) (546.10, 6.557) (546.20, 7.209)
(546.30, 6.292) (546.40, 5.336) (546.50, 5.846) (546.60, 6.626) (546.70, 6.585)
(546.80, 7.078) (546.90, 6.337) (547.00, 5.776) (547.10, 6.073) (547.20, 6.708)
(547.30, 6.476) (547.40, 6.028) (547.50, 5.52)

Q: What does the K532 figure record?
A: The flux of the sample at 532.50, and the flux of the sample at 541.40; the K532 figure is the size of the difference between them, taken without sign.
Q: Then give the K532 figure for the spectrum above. 1.8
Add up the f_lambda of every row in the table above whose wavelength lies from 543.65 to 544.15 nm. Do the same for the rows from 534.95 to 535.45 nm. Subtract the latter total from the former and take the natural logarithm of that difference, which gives 1.2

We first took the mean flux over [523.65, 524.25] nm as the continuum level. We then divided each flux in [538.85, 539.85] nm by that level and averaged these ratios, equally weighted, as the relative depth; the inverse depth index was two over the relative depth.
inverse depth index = 2.3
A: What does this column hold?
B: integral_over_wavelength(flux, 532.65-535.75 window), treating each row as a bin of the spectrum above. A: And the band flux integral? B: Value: 18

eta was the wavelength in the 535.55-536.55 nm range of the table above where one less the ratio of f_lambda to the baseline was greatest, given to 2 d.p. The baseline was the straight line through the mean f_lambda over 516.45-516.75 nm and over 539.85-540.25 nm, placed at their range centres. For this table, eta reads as 536.40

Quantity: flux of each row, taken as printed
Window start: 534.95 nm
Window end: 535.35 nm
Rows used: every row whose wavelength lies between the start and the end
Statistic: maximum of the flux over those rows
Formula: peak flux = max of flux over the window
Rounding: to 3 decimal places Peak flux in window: 6.679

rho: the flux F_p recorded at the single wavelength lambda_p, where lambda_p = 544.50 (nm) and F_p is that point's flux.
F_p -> 5.482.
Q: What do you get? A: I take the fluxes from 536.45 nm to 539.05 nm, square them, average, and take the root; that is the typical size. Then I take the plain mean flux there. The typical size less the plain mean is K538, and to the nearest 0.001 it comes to 0.037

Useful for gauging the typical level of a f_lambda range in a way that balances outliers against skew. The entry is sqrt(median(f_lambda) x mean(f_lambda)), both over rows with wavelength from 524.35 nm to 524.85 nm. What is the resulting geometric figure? 5.81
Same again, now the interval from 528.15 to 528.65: 5.59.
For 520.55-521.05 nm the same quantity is 2.64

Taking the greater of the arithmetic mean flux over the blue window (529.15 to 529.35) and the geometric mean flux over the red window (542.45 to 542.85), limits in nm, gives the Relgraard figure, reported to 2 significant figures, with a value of 6.4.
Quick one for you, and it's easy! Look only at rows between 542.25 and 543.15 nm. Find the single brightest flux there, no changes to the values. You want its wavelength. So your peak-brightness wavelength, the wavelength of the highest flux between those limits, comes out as 542.60 nm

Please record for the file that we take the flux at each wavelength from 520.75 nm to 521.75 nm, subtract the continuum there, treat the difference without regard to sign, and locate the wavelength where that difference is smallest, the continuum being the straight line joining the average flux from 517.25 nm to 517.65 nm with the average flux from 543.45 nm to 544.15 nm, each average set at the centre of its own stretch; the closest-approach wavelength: 520.80 nm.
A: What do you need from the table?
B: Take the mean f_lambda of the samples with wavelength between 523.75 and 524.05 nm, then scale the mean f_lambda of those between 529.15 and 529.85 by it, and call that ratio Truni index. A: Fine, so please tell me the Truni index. 0.90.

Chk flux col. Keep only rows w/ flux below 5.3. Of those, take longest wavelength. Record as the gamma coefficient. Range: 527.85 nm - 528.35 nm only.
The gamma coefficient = 528.30 nm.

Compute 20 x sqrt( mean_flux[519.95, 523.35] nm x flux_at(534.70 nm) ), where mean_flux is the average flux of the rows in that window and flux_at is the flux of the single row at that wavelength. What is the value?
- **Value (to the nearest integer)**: 100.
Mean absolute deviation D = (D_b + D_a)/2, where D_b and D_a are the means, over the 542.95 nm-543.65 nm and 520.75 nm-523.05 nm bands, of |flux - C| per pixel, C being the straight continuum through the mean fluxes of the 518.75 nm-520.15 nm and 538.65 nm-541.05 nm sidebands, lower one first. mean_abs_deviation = 0.75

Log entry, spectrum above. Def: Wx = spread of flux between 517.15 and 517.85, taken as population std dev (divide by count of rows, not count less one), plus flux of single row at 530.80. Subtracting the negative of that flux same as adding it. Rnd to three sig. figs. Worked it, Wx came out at 6.17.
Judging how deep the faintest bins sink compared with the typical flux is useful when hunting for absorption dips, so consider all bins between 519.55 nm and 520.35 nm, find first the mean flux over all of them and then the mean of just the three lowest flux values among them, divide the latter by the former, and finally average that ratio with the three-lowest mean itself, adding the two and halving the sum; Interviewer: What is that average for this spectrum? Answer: 2.6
